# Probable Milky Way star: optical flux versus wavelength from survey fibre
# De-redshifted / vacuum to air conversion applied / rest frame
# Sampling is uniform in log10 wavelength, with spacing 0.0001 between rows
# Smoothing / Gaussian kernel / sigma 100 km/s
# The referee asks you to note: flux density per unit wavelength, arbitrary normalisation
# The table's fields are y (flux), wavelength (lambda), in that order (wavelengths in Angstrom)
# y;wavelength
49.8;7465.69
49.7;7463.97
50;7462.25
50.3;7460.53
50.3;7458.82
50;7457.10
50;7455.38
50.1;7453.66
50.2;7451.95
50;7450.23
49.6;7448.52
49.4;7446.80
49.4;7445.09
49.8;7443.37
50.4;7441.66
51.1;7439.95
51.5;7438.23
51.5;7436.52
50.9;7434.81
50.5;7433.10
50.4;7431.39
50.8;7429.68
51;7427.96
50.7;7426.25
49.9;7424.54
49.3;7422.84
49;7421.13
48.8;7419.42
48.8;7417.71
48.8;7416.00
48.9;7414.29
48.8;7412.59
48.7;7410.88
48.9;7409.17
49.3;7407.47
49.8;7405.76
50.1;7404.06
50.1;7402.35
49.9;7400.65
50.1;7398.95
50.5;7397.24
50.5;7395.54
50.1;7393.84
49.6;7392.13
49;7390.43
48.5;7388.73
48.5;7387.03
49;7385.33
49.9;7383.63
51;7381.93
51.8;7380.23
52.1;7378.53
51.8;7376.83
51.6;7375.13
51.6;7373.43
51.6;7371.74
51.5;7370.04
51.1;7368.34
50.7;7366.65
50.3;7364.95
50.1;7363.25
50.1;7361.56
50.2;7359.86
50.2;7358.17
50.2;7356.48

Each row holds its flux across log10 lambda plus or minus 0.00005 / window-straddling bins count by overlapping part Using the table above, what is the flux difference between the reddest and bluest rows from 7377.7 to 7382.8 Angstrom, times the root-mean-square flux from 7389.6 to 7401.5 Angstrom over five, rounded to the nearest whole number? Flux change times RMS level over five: -11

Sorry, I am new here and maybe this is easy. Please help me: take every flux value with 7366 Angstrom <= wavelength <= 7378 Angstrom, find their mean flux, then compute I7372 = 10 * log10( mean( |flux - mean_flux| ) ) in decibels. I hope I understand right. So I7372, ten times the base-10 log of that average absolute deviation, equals -5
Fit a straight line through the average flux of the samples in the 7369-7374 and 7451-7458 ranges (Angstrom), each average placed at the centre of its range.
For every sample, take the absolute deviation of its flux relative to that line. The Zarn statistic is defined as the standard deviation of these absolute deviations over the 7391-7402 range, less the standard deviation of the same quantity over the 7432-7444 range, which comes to -0.1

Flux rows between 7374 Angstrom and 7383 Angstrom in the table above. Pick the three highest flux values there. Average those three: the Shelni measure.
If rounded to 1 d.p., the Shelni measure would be 51.9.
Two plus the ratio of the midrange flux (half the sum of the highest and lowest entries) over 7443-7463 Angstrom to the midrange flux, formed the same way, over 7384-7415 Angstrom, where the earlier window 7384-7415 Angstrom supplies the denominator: 3.007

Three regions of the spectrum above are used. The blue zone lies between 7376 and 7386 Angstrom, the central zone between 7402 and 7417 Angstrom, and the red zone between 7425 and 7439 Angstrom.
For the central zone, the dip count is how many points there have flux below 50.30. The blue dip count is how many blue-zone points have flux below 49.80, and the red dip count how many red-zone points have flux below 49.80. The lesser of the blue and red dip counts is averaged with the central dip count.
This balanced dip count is 4.5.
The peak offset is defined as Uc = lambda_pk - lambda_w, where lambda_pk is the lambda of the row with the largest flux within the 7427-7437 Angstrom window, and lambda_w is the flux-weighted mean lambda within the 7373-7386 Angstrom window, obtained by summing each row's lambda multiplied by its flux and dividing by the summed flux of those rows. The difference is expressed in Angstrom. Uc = 57.2 Angstrom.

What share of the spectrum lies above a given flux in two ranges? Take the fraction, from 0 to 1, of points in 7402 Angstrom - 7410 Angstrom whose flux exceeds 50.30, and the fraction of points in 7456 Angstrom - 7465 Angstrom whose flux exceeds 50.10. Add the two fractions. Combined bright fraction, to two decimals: 0.40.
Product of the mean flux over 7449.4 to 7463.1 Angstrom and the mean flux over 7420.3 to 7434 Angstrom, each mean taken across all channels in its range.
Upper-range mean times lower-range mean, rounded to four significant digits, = 2516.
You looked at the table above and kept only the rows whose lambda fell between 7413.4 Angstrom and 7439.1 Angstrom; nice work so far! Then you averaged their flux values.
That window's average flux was 50.05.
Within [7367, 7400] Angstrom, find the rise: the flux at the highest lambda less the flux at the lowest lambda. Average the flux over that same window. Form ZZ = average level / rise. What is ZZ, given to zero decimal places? -51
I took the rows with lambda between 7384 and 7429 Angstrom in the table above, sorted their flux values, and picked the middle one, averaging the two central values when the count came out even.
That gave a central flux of 49.3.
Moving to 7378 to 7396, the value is 49.9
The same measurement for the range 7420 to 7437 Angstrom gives 50.6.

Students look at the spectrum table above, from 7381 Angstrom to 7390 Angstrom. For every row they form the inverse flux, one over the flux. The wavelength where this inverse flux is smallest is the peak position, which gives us 7381.93 Angstrom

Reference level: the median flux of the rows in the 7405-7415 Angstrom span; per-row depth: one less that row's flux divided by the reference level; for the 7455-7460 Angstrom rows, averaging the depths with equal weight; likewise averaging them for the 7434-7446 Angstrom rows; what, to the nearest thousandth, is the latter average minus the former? -0.011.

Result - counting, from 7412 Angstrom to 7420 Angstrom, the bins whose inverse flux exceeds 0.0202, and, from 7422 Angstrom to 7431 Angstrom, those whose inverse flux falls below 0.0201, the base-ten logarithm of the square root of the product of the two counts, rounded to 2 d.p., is 0.65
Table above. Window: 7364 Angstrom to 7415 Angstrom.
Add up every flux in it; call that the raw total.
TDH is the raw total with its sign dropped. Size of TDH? 1505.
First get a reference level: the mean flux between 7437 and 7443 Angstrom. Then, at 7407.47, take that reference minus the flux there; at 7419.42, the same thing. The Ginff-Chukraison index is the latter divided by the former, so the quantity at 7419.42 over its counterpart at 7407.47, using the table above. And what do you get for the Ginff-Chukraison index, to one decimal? 1.3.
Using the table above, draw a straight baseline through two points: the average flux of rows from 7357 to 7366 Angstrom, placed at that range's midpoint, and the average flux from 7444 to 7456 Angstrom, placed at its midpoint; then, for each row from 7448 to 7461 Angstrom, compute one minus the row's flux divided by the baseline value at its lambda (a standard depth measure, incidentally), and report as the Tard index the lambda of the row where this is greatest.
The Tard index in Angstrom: 7448.52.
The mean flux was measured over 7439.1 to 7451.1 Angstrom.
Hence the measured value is 50.0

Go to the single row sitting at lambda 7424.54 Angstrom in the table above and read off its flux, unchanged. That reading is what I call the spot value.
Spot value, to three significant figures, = 49.9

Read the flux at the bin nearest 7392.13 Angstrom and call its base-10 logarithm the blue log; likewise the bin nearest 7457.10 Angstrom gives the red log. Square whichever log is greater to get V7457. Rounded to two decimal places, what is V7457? 2.89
